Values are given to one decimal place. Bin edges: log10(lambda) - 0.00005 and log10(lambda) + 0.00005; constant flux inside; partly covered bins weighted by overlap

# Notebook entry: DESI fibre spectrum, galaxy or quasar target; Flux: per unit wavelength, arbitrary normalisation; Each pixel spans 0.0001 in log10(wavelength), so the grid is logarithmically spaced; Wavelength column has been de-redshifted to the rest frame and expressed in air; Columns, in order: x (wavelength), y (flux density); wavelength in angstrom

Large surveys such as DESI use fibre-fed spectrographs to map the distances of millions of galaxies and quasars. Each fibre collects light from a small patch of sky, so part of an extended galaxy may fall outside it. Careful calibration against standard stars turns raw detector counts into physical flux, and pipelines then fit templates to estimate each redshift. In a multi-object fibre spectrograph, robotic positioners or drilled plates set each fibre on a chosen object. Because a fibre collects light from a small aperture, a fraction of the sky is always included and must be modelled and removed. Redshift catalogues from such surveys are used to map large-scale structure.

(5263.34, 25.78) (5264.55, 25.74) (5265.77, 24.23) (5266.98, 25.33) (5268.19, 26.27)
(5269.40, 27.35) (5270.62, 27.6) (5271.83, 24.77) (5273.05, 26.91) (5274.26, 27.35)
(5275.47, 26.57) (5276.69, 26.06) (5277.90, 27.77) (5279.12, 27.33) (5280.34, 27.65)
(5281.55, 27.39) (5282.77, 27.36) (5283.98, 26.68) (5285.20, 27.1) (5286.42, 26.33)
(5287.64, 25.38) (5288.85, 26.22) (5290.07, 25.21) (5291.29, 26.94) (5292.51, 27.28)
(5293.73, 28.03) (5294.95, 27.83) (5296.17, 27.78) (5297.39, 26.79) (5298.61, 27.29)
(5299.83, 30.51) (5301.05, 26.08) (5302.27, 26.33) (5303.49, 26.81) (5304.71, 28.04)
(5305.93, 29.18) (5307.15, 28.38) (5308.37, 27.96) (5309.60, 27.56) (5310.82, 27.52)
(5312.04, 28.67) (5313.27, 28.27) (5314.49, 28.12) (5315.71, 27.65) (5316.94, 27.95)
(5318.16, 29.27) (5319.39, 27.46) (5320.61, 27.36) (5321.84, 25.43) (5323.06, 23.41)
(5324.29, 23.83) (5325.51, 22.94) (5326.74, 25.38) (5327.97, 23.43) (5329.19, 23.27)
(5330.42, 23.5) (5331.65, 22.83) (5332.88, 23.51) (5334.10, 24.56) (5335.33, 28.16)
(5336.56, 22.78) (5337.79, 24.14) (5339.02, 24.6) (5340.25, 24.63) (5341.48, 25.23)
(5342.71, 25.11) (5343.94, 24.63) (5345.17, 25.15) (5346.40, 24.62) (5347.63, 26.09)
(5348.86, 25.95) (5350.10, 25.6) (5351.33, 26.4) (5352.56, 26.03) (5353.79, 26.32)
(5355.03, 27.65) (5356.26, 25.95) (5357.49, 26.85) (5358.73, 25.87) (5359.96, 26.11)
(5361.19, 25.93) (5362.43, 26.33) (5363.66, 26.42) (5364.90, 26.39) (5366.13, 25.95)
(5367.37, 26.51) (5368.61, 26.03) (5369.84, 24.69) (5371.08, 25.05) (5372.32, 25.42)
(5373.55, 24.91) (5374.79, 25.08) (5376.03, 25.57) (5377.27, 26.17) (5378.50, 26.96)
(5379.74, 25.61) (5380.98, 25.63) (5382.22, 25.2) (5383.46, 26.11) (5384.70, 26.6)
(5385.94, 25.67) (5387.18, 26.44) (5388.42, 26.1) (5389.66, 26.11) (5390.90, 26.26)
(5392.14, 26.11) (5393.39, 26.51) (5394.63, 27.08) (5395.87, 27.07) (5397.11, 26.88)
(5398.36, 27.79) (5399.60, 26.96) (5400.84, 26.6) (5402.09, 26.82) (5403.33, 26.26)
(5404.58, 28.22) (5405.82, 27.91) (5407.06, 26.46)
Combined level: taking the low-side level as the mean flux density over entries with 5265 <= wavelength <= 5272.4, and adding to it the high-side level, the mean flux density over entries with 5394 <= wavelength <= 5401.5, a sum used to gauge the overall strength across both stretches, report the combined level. 53.0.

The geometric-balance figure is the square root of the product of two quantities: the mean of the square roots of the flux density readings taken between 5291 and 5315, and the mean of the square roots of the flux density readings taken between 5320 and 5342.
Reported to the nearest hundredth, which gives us 5.10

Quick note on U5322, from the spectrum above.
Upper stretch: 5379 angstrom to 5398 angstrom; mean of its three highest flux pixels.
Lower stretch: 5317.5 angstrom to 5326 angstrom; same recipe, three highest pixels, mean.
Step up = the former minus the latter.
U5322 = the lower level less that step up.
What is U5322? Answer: 29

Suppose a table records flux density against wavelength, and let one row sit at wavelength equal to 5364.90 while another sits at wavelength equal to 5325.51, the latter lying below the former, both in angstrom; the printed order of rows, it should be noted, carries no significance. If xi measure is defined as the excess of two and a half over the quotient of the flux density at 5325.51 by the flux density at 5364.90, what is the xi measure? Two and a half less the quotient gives 1.63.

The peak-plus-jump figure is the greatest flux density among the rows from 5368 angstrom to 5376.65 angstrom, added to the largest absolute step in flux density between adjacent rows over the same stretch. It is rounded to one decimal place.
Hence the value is 27.4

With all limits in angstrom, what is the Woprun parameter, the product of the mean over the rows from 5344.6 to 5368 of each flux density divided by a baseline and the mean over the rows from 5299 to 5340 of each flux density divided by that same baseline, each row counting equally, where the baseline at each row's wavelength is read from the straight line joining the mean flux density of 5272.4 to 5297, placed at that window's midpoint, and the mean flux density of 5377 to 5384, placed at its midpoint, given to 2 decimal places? 0.98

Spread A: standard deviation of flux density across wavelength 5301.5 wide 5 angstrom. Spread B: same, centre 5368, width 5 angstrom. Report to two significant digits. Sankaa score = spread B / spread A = 0.37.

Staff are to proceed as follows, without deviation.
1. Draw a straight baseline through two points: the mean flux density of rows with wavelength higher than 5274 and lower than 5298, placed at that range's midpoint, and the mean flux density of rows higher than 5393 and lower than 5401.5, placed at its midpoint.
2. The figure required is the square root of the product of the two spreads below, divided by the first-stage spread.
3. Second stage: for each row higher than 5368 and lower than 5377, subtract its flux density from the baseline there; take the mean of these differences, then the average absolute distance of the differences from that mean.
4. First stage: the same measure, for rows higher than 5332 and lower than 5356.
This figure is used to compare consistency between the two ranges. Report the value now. 0.60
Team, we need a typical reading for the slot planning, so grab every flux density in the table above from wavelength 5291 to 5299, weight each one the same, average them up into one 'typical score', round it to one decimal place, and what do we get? 27.4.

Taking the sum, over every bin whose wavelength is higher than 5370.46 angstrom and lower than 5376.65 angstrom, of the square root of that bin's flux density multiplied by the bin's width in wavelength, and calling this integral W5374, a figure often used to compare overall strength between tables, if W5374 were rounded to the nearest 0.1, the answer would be 31.1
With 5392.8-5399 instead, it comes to 32.3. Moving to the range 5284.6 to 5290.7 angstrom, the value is 31.1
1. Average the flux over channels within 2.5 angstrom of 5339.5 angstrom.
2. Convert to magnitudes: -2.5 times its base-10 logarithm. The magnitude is -3.48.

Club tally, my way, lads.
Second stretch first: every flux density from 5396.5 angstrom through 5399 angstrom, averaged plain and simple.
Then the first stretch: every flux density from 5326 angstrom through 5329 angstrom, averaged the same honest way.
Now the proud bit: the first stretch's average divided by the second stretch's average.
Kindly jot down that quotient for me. 0.89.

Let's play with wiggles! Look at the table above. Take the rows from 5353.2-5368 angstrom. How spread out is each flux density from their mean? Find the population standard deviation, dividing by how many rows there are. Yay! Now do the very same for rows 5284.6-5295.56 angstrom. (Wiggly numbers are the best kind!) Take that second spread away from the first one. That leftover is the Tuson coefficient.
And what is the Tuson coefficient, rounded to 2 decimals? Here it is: -0.46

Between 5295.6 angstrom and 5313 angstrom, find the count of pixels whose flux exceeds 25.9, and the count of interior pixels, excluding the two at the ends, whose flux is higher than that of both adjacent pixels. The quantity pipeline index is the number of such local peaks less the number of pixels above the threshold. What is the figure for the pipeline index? -12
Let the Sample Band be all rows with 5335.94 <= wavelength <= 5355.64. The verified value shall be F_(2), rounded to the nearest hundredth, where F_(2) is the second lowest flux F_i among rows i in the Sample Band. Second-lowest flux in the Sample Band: 24.14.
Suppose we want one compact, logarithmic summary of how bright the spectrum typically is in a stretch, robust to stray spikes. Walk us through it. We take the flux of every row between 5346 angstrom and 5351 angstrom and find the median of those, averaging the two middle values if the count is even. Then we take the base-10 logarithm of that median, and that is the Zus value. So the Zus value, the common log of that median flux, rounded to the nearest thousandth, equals 1.411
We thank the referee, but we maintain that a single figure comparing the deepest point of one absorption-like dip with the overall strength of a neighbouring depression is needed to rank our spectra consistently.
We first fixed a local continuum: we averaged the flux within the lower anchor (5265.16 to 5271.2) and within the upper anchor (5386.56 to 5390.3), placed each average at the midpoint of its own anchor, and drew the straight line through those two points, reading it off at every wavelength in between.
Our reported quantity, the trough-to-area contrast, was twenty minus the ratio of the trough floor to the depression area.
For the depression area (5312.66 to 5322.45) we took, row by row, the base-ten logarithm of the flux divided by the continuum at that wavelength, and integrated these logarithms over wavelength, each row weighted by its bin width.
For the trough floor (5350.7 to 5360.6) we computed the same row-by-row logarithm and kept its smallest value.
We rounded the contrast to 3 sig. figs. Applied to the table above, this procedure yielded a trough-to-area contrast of 20.0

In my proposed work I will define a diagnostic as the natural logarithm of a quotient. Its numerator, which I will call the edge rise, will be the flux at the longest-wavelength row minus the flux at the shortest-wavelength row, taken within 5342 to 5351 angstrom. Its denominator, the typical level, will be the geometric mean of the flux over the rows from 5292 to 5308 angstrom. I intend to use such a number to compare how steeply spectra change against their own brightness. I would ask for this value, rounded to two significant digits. -4.0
